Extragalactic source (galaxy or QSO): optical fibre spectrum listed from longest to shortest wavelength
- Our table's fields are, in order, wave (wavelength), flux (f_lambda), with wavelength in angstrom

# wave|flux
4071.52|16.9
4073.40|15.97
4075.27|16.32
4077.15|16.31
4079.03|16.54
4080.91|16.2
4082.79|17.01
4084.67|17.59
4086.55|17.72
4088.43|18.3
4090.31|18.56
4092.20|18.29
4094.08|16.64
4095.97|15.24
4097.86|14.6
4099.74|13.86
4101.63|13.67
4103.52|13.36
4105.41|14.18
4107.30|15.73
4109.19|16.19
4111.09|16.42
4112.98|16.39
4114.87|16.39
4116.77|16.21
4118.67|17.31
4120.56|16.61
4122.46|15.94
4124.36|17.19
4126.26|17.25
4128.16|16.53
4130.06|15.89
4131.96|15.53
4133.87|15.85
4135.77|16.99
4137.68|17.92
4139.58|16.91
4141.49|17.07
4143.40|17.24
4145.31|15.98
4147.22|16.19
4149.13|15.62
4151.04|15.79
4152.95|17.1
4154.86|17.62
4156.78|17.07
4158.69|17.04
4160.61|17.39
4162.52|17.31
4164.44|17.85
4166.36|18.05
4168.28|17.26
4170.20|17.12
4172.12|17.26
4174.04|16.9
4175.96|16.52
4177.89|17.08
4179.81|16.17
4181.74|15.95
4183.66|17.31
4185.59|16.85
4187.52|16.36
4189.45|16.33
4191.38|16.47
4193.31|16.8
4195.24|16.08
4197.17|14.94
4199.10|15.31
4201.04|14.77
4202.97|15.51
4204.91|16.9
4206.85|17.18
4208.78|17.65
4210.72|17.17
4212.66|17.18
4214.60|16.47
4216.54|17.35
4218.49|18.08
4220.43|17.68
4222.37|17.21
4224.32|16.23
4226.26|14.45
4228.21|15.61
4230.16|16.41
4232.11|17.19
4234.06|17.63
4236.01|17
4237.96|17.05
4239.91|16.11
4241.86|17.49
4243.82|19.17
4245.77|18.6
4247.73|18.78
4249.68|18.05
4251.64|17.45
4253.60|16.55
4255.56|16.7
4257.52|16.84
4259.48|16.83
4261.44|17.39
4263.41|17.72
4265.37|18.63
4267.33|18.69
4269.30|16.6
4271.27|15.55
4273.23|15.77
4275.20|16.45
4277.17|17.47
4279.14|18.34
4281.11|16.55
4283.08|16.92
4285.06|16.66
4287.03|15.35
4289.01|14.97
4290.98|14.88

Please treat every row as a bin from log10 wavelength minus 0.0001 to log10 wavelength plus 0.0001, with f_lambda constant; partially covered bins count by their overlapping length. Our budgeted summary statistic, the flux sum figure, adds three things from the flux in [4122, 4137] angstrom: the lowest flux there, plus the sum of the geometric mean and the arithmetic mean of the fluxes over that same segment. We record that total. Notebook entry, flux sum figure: 48.3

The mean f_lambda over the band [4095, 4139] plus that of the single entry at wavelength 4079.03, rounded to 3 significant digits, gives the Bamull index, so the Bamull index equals 32.4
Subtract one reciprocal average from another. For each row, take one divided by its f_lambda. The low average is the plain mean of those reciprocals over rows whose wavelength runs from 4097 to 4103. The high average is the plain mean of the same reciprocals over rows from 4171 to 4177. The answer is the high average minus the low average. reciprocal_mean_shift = -0.012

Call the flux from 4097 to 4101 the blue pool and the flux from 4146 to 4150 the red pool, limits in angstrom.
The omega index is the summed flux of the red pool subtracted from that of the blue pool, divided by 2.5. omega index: -1.3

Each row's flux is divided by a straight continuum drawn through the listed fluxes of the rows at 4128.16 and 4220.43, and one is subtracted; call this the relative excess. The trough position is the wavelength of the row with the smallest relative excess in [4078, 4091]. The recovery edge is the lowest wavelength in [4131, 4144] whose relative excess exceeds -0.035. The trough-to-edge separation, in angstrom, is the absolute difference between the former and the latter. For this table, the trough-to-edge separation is 54.9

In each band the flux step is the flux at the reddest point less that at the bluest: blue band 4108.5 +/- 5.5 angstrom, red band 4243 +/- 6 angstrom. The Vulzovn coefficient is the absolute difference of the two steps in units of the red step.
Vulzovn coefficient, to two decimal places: 0.75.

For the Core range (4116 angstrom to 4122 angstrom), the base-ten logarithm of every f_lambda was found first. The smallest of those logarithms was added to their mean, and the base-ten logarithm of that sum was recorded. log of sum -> 0.386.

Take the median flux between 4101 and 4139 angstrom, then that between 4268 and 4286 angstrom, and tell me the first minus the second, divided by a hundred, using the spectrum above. -0.0030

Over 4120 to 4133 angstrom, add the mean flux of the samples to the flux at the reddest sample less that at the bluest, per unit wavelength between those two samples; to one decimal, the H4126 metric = 16.3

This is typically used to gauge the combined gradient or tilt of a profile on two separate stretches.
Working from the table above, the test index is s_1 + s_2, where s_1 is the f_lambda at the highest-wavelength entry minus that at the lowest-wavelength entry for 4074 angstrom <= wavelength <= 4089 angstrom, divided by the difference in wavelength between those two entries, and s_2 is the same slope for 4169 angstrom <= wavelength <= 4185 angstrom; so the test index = 0.16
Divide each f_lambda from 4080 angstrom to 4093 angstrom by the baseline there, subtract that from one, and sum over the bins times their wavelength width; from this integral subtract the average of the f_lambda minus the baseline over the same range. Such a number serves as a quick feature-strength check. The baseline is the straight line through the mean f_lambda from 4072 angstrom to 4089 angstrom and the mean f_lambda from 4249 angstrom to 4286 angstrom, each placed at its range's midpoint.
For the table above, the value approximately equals -1.4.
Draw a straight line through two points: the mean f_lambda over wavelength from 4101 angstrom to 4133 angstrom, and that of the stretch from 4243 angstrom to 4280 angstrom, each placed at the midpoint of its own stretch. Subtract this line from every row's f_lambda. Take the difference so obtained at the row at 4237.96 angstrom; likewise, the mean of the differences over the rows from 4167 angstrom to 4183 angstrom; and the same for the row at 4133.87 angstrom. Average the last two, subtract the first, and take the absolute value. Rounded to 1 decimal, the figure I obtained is 0.1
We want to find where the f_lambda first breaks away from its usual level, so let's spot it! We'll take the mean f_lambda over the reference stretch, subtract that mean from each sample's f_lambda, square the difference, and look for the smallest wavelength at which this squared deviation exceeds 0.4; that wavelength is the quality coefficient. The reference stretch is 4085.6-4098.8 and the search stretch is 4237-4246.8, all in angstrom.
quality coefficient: 4239.91 angstrom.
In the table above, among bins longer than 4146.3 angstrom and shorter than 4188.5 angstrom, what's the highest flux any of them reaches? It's 18.05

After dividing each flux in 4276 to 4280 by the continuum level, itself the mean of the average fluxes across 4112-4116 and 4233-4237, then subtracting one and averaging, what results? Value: 0.06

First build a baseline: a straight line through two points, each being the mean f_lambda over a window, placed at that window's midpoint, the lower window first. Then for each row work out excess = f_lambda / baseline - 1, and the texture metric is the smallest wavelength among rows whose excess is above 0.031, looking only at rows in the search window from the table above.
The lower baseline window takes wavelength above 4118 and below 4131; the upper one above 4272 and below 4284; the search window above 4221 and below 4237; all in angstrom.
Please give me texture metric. 4234.06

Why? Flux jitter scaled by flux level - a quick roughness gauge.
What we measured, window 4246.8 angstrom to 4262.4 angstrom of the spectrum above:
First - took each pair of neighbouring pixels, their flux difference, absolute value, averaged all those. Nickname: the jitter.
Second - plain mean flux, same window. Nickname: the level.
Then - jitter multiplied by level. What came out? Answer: 7.6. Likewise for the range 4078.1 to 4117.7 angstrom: 9.0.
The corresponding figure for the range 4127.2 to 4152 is 9.5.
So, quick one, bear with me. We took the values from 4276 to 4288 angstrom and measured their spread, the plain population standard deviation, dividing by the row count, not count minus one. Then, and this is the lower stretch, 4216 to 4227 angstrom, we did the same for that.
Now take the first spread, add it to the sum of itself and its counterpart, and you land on 3.0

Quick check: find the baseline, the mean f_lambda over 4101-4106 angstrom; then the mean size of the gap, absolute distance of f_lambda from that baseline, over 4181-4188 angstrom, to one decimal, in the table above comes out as 2.9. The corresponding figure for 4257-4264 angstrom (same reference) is 3.5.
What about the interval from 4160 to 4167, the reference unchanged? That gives 3.9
